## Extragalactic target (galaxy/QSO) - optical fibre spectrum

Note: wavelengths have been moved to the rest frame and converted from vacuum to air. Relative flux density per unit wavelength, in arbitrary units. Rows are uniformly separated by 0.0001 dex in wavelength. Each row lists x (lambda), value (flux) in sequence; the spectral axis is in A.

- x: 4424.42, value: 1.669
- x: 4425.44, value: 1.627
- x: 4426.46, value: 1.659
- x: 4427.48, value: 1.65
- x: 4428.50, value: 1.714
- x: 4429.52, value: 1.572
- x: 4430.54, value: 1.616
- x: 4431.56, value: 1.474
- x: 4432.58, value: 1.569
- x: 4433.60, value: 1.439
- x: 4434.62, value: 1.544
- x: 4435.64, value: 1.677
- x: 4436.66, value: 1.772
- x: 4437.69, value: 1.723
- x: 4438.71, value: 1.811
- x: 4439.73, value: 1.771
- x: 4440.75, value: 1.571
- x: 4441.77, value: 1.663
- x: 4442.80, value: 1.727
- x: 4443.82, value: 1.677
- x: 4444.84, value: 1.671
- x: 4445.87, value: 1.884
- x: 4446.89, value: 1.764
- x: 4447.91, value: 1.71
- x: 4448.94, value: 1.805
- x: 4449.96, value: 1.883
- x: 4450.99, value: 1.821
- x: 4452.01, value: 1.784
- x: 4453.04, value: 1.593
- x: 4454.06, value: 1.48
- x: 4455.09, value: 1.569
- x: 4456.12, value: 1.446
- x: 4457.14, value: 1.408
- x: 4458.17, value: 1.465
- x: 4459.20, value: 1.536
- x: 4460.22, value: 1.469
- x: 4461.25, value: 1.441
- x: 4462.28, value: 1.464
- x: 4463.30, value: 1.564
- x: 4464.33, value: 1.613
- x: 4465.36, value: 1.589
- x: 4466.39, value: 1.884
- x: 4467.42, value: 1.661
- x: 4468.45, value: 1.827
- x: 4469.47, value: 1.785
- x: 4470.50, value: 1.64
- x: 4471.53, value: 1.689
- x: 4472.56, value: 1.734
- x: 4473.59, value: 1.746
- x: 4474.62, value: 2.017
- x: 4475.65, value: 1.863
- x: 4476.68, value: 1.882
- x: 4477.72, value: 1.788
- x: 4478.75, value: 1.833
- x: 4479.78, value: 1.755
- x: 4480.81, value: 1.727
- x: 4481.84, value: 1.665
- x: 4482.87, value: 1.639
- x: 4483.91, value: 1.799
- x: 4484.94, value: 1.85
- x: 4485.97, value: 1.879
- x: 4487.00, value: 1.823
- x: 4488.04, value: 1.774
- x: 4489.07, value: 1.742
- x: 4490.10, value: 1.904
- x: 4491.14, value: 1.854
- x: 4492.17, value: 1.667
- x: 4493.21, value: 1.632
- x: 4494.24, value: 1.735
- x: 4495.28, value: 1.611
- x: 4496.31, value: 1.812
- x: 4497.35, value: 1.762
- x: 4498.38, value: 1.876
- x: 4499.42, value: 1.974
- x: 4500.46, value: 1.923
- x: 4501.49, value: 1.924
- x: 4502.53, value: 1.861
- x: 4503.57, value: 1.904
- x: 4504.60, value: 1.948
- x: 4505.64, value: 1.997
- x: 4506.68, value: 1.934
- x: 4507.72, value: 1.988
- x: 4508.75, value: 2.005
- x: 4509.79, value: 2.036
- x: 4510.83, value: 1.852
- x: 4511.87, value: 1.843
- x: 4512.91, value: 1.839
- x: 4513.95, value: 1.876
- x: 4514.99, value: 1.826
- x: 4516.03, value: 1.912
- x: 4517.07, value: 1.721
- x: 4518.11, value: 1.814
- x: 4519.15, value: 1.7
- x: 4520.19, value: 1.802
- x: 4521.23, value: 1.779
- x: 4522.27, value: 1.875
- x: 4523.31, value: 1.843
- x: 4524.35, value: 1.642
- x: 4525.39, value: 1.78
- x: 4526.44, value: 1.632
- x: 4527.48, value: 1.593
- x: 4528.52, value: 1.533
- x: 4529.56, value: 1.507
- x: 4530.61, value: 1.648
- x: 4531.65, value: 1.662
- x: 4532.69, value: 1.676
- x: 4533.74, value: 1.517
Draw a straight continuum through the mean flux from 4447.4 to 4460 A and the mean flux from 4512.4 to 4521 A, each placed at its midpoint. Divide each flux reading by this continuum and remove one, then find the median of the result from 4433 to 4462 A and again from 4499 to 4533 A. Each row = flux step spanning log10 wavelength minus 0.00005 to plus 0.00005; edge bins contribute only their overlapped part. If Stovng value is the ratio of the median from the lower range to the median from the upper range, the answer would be 2.3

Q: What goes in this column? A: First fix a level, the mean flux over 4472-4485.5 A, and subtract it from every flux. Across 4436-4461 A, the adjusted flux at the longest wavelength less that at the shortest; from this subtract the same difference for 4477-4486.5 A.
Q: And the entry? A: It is -0.39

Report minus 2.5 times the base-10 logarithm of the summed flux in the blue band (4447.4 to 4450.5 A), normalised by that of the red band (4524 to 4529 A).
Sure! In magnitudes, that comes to 0.45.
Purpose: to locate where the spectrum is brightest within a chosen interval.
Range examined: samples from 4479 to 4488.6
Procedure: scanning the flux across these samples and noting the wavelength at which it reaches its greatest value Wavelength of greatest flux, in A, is 4485.97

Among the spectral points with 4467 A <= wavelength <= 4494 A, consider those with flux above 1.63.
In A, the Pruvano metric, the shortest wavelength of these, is 4467.42 A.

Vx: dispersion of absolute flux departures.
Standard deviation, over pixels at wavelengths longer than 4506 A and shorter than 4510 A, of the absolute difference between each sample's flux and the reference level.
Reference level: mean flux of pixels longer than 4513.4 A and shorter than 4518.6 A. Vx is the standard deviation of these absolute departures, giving 0.04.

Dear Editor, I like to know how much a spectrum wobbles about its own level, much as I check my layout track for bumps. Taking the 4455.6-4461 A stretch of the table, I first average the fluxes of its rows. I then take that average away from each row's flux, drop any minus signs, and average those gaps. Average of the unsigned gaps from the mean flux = 0.03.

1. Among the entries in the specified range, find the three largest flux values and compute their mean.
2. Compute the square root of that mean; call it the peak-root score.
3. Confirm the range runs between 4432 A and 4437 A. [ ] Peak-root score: 1.29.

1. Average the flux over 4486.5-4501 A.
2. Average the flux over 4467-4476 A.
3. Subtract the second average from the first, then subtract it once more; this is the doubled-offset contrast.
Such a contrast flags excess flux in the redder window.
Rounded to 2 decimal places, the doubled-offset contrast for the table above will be -1.76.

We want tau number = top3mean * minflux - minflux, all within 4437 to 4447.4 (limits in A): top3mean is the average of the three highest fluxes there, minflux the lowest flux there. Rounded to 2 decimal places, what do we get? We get 1.29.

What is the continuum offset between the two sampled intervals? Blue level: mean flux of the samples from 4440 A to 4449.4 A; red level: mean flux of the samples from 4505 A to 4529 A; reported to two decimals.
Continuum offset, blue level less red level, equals -0.10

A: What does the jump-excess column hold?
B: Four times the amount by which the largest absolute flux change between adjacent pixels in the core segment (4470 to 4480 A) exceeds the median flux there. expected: -6.0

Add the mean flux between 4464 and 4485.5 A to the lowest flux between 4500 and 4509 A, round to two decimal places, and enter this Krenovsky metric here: 3.62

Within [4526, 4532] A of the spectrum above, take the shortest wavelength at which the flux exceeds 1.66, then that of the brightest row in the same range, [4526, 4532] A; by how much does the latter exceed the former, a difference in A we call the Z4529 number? 0.0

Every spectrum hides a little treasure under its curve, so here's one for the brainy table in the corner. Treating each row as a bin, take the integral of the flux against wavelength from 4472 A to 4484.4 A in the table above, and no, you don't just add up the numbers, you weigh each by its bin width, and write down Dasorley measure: 22.1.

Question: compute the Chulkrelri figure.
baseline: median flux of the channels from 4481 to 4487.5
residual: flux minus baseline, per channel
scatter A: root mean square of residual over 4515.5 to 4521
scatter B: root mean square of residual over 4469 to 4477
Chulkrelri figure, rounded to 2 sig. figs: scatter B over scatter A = 1.5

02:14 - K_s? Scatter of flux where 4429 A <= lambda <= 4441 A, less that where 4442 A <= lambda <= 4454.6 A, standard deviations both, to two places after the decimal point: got 0.00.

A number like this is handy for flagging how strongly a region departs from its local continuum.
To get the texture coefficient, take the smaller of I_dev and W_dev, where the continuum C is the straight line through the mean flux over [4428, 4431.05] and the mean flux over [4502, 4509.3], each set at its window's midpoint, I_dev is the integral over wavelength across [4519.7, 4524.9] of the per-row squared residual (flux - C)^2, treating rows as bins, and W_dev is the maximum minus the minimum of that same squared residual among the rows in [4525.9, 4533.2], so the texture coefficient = 0.14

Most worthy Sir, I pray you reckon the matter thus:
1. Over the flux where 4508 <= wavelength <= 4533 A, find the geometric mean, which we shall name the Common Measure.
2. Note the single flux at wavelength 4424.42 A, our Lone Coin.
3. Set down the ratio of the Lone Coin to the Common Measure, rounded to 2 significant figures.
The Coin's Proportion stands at 0.95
